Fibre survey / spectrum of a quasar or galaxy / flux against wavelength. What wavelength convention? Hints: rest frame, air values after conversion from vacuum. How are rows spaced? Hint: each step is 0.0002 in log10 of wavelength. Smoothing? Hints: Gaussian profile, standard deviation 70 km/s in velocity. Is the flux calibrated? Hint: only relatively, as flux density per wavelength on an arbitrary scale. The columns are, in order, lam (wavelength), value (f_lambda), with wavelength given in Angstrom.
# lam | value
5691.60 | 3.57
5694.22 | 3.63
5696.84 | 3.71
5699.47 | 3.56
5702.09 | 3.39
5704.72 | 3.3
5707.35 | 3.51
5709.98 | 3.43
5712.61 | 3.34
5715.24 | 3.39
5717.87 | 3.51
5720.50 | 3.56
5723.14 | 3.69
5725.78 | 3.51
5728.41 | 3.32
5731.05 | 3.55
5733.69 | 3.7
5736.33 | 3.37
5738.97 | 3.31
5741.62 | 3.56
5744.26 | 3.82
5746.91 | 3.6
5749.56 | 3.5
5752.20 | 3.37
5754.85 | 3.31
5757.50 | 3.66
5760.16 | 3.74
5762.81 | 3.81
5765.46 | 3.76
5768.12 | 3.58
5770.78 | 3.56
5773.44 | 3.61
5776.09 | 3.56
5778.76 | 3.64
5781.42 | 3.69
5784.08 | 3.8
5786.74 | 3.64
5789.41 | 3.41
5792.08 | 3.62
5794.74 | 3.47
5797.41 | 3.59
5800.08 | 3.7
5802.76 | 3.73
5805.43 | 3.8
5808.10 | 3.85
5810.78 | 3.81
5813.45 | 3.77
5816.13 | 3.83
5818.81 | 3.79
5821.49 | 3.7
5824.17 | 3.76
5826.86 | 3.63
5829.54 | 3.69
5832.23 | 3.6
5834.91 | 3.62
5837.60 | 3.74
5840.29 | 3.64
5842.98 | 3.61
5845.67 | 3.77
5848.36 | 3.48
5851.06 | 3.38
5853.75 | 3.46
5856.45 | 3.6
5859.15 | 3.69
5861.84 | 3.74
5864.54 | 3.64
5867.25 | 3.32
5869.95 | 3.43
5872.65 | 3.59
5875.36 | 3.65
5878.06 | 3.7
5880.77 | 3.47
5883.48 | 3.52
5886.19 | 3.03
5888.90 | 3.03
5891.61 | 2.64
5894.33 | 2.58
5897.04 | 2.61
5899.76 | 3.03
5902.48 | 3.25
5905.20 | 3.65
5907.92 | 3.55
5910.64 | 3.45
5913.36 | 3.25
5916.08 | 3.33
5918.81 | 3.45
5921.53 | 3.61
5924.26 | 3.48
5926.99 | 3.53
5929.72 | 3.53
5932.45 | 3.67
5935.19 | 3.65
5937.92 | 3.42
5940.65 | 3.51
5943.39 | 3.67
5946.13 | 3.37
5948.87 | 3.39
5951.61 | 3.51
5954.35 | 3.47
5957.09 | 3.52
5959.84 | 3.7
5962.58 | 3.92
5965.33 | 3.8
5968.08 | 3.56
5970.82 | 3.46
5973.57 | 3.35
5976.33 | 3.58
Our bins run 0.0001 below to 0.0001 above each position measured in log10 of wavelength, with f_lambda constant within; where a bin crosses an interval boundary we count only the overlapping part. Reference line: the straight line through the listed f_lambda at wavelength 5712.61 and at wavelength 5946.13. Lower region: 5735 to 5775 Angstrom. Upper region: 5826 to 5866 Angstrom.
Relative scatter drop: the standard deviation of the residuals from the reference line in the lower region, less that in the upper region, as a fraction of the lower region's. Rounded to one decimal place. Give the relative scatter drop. 0.4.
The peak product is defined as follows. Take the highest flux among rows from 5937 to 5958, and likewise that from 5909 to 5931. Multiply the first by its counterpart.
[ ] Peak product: 13.2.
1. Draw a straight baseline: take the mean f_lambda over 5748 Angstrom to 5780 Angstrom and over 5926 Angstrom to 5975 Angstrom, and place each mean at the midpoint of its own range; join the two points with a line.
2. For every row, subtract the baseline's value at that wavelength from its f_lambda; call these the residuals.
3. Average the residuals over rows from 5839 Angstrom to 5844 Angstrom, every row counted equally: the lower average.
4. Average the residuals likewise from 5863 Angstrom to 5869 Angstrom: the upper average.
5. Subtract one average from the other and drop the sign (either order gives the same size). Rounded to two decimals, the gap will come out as 0.14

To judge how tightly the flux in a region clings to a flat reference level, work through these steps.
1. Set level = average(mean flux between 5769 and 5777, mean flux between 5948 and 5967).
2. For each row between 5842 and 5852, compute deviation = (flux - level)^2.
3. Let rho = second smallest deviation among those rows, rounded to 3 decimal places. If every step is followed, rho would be 0.014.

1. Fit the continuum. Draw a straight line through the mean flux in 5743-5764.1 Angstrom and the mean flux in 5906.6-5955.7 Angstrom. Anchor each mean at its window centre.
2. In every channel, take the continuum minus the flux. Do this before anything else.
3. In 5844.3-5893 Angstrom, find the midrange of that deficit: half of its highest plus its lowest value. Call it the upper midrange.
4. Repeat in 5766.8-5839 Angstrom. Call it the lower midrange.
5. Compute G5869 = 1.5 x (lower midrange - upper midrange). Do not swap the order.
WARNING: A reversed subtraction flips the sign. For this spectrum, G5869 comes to -0.57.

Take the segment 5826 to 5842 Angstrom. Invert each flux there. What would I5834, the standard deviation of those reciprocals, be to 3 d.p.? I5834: 0.004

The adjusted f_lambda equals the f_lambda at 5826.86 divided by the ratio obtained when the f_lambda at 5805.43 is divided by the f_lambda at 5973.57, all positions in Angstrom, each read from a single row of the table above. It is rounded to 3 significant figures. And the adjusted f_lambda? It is 3.20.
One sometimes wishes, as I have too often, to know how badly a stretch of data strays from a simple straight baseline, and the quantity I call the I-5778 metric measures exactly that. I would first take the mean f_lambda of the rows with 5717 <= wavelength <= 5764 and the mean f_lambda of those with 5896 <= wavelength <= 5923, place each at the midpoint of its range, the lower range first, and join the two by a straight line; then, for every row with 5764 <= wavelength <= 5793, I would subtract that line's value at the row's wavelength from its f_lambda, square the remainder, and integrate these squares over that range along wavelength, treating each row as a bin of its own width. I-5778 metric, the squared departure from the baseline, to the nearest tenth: 0.8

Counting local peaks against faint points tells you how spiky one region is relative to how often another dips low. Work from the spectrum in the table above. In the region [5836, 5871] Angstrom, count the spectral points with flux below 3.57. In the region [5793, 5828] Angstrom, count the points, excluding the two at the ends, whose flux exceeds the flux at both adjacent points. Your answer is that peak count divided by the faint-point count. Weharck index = 0.60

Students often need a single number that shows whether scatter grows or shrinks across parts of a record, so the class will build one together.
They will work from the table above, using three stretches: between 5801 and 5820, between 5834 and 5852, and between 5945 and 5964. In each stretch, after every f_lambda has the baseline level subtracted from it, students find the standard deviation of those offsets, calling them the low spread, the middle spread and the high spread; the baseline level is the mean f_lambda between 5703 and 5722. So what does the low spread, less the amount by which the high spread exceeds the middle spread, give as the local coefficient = -0.02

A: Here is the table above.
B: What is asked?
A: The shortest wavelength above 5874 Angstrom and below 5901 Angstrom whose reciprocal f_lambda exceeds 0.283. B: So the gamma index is 5880.77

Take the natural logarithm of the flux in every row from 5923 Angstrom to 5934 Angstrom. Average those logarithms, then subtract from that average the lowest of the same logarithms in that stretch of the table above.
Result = 0.020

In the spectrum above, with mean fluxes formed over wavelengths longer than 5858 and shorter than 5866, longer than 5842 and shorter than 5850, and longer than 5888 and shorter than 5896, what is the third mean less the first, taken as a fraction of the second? -0.26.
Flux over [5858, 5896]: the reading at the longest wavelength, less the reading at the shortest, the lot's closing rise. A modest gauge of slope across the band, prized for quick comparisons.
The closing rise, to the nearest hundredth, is -1.11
